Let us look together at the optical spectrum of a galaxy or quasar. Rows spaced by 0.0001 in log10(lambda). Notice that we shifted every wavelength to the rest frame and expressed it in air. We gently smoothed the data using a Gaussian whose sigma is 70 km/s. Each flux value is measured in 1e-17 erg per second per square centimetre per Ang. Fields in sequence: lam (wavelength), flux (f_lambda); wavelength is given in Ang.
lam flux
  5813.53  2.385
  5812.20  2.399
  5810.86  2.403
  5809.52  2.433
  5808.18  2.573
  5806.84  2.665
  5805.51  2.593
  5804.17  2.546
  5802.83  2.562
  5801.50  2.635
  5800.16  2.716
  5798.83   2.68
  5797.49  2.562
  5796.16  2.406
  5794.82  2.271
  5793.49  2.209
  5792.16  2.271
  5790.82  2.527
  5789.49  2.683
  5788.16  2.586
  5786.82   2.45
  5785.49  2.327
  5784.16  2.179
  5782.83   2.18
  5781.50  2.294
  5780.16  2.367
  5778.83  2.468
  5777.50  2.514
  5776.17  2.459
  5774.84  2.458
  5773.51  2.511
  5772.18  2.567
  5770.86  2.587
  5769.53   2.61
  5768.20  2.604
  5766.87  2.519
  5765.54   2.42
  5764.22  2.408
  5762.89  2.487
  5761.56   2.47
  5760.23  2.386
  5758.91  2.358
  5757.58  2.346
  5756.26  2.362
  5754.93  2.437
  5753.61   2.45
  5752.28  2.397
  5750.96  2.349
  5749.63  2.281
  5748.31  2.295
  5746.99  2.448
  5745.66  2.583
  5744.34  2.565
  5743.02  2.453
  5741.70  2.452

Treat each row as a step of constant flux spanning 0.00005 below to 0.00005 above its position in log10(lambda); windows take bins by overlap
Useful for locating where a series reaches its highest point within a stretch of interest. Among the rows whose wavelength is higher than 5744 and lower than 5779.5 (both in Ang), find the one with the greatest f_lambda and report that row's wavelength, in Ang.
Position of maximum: 5769.53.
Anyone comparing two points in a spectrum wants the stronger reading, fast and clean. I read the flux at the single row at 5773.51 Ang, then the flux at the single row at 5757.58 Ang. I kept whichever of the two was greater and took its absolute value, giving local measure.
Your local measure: 2.51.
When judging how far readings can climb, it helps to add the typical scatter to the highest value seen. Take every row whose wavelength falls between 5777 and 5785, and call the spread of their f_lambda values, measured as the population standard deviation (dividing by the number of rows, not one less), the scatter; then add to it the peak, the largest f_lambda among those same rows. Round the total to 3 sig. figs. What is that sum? 2.64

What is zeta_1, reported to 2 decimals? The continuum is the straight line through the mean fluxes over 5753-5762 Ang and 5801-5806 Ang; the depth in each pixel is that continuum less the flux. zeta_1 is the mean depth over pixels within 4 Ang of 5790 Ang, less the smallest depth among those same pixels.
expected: 0.23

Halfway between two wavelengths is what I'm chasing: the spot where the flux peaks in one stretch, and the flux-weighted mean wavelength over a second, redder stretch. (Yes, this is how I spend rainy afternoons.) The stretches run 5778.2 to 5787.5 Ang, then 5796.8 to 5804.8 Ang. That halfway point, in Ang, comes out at 5789.8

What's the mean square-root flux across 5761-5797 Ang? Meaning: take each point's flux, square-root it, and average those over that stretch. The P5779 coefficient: 1.56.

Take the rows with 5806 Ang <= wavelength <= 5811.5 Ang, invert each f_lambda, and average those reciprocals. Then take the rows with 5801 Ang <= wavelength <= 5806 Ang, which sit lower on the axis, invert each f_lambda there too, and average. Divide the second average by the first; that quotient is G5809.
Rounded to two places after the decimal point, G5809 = 0.97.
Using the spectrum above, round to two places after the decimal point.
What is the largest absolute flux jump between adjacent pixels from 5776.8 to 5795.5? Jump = 0.26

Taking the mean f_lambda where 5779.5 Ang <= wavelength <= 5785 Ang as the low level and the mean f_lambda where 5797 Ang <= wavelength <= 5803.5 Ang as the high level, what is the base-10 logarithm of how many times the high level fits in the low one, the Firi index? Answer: -0.067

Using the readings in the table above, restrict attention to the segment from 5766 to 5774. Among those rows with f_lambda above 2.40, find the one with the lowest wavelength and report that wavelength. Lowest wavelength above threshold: 5766.87 Ang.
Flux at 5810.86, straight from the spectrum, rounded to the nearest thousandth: 2.403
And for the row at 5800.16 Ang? 2.716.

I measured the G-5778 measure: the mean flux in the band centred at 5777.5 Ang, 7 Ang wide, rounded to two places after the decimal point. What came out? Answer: 2.45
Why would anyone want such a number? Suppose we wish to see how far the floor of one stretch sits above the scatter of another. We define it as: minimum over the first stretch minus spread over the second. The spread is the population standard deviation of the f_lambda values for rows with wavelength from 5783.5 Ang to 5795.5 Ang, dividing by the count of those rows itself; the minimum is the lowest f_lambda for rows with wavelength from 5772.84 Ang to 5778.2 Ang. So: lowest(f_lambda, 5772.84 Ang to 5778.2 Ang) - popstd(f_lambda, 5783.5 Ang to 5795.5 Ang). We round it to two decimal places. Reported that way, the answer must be 2.29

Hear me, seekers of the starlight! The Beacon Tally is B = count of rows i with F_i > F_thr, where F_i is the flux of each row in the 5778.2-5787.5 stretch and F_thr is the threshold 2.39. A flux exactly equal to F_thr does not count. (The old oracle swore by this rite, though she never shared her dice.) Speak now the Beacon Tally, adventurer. 2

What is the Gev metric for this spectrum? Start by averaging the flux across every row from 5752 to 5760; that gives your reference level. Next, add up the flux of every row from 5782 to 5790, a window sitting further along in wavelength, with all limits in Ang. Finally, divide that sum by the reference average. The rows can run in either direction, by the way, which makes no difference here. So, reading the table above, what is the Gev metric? 6.0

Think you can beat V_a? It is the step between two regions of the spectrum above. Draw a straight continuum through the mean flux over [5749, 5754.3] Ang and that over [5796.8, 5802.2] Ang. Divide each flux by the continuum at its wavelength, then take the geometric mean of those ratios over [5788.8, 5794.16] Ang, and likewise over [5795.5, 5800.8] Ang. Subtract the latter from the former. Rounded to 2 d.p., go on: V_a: -0.05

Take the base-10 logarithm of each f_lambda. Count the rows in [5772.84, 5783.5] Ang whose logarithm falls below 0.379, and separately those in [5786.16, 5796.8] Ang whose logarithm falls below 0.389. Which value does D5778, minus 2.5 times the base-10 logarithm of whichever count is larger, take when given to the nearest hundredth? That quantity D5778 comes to -1.51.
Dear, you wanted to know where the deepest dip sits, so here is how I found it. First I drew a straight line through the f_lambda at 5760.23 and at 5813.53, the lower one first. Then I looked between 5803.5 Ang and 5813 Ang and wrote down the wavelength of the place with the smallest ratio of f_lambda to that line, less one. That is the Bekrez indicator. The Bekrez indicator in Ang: 5812.20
